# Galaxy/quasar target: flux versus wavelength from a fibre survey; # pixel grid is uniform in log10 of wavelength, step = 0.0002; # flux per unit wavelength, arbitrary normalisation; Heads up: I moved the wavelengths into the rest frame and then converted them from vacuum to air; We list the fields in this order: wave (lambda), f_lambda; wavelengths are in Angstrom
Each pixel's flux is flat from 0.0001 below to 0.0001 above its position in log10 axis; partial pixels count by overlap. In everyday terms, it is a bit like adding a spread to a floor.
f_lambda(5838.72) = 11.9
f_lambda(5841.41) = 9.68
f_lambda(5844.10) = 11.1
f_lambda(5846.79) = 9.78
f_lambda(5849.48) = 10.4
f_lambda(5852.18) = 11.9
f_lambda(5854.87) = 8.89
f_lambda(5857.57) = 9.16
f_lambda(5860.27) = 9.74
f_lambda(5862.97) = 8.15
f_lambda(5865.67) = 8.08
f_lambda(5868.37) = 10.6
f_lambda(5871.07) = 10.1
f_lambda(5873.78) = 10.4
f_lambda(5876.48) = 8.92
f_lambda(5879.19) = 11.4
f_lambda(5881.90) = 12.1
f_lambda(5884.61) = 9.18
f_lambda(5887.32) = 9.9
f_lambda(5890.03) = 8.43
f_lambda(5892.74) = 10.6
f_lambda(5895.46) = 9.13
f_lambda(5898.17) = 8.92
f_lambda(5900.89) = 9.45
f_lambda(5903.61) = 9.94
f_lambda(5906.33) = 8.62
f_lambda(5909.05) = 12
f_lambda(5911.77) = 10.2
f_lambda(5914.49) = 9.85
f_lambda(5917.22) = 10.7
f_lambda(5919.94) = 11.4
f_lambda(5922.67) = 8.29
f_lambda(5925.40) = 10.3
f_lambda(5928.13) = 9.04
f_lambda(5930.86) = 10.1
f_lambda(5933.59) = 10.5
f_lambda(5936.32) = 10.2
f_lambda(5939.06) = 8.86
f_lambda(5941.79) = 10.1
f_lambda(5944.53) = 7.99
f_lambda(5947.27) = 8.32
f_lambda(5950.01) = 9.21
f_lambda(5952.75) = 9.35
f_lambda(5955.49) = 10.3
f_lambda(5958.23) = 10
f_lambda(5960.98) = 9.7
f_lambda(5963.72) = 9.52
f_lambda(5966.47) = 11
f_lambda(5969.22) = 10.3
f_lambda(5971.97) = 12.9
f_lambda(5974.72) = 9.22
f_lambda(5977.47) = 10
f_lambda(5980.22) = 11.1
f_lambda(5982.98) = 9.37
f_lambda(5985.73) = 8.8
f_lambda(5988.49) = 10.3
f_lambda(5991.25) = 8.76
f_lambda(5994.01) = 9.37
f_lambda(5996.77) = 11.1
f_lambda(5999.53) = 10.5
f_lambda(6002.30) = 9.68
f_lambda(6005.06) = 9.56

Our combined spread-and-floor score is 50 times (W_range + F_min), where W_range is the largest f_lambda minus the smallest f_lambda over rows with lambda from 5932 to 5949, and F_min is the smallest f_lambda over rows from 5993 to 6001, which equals 594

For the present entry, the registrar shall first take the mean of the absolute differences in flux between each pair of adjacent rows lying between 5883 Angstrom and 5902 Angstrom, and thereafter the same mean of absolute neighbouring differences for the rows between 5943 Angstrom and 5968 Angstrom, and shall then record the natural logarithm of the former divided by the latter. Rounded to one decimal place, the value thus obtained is 0.7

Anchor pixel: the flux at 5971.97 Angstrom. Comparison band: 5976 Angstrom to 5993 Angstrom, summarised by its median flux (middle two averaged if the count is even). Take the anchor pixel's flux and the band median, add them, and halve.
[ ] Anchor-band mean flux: 11.3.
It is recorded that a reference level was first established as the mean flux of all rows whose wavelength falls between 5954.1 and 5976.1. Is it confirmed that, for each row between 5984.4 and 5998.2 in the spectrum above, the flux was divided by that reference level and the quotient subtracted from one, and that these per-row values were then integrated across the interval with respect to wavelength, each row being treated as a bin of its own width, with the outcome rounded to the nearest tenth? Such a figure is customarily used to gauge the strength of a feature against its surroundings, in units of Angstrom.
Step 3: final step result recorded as 0.9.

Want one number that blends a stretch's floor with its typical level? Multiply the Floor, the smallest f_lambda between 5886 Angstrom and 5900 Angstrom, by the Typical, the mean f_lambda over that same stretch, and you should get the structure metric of 79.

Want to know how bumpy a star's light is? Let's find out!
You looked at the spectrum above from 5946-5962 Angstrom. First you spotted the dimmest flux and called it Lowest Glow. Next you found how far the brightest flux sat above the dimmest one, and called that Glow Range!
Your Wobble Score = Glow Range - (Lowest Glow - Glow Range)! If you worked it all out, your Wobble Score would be -4.4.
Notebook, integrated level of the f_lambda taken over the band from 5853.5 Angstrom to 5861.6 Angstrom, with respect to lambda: 75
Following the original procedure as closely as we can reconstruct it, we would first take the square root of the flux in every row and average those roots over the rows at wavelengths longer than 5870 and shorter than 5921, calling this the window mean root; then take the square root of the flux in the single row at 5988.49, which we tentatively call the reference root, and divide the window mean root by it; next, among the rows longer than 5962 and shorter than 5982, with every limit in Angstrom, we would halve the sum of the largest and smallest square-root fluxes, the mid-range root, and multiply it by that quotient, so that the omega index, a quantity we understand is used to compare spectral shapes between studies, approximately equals 3.3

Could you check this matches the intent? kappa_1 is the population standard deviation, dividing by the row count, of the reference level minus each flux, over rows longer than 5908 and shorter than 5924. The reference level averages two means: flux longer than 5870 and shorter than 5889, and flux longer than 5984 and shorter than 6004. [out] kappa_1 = 1.2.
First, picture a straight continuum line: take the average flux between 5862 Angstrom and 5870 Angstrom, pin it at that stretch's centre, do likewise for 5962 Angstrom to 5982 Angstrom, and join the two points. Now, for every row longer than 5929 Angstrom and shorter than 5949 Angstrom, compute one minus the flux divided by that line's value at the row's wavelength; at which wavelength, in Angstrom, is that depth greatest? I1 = 5944.53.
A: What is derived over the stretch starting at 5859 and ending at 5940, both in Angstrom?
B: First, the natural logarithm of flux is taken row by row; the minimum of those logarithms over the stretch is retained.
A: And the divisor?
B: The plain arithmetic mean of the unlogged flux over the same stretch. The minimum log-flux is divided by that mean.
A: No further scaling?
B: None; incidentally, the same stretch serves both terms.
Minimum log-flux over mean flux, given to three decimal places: 0.212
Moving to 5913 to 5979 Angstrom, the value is 0.210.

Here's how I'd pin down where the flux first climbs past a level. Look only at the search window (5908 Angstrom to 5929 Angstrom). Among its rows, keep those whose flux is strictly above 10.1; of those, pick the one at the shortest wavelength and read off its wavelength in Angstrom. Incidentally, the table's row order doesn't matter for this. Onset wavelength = 5909.05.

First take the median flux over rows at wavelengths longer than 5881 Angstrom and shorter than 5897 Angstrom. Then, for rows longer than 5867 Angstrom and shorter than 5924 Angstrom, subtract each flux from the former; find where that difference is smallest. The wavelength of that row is 5881.90 Angstrom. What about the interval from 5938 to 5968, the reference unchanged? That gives 5966.47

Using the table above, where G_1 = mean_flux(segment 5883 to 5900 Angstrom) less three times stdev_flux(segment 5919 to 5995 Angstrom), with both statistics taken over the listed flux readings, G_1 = 6.3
